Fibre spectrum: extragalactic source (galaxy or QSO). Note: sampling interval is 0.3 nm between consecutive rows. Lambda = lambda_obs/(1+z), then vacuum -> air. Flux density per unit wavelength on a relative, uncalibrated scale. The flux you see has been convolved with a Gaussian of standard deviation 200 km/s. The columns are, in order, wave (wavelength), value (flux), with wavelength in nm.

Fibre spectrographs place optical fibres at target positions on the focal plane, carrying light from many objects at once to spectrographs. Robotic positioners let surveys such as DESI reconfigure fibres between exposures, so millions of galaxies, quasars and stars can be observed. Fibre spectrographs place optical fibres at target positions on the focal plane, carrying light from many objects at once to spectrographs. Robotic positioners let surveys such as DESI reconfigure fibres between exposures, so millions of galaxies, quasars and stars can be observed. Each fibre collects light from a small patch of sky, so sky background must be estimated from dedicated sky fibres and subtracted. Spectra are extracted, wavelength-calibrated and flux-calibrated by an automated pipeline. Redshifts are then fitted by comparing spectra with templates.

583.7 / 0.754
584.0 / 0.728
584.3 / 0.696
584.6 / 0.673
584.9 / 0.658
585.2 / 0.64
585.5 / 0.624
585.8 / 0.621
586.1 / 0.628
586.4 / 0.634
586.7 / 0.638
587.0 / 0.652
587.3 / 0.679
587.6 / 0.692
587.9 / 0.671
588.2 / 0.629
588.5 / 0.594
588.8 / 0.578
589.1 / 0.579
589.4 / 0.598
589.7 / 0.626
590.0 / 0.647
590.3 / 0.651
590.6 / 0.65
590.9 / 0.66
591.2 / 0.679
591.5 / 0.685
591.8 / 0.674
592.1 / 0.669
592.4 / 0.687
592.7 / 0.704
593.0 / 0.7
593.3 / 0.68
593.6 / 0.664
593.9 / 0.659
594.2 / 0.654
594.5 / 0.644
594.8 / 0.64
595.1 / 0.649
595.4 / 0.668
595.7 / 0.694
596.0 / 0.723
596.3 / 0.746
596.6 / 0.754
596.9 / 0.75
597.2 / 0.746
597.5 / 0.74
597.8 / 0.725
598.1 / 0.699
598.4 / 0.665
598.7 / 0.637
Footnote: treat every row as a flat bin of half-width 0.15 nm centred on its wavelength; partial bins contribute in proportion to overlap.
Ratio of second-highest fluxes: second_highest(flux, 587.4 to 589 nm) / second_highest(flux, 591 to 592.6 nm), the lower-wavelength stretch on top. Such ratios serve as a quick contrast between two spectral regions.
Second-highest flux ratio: 0.980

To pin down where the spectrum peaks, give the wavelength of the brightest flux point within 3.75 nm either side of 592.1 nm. 592.7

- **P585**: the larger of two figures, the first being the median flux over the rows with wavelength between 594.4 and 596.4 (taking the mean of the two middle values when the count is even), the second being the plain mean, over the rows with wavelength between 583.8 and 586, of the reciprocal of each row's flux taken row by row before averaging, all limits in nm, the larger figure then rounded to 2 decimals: 1.51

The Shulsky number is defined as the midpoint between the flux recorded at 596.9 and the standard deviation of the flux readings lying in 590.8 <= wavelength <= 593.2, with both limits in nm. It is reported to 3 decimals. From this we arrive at 0.382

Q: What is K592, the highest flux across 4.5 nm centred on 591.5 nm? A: 0.704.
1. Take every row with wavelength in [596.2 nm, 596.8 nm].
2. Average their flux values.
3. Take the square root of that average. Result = 0.866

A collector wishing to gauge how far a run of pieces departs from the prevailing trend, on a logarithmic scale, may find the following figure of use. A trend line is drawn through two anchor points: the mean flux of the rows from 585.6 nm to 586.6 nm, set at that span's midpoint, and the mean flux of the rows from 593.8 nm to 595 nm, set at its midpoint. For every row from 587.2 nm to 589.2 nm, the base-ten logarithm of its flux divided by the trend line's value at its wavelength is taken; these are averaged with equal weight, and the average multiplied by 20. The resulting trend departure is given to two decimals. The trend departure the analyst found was -0.04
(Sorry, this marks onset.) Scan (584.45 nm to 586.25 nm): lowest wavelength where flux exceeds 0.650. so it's 584.6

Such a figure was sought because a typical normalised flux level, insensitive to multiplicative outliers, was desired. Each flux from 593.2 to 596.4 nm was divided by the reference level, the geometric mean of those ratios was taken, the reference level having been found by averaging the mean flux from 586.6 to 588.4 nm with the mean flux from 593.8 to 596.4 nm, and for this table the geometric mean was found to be 1.01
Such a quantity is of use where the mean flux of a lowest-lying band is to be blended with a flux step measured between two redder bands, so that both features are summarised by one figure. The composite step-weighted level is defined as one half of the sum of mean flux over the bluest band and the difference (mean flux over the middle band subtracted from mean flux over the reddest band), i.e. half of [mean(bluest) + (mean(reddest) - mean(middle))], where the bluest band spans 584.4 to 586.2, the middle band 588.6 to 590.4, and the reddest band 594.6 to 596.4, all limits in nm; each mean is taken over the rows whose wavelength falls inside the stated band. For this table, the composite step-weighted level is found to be 0.357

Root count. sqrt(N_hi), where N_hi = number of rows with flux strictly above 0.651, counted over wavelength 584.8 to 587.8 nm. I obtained 2.00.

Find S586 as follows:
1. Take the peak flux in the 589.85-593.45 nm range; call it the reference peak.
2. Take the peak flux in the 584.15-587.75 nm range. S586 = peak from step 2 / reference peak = 0.989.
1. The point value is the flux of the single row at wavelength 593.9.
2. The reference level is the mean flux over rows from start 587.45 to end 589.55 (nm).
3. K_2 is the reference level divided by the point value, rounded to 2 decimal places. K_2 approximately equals 0.94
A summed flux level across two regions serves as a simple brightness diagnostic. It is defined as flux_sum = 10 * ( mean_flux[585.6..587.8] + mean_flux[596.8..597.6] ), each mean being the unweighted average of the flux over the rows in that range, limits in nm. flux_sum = 13.9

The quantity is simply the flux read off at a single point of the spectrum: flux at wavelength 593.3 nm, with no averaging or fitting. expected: 0.68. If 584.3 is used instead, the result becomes 0.696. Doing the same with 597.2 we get 0.746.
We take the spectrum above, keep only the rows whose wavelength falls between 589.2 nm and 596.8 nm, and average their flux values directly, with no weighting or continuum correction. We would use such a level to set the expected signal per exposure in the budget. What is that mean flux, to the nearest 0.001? 0.672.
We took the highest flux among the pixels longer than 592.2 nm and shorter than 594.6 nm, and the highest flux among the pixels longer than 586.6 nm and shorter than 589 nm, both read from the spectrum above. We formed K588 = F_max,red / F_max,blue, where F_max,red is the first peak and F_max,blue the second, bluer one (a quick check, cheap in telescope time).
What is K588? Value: 1.02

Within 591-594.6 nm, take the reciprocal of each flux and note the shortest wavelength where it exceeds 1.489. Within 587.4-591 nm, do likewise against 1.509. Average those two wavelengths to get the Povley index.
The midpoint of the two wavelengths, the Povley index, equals 590.15 nm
